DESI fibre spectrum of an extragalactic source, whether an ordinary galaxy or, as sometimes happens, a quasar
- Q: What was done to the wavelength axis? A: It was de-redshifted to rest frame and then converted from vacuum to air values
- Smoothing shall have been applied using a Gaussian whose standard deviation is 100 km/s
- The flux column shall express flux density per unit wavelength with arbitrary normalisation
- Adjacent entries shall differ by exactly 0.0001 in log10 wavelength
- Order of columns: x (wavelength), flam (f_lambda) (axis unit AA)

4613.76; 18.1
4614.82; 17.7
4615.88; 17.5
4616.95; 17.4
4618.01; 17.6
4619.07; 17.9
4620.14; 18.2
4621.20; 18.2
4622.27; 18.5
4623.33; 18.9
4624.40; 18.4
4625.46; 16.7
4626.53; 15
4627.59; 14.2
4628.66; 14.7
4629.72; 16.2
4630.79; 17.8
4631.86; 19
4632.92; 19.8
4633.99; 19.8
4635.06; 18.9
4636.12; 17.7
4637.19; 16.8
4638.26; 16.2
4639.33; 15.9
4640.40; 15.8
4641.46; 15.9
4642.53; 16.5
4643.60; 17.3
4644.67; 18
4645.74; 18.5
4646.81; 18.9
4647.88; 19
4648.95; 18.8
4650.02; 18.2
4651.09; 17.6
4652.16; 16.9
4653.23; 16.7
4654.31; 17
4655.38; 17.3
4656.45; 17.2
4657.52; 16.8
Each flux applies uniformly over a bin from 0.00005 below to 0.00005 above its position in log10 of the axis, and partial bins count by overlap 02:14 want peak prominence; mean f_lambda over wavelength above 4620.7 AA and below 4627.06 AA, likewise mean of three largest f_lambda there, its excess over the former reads 1.0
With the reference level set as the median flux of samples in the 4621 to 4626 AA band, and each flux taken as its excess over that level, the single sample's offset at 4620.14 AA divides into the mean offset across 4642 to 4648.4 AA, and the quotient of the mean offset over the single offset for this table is 1.8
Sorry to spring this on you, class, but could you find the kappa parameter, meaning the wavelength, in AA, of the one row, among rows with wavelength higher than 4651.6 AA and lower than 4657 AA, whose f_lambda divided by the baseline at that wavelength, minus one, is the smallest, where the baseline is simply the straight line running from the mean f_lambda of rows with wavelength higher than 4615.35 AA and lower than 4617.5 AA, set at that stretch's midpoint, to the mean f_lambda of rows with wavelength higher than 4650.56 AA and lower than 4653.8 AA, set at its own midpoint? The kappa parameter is 4653.23 AA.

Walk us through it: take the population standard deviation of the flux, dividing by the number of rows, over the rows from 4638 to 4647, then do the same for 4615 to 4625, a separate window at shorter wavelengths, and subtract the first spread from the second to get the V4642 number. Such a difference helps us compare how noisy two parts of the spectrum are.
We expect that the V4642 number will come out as -0.7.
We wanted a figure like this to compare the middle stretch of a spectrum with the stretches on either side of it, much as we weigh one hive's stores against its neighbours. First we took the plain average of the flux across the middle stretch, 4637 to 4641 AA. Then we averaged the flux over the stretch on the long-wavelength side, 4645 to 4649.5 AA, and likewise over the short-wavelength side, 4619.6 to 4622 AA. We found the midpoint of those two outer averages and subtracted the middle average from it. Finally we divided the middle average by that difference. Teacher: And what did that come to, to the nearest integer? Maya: 7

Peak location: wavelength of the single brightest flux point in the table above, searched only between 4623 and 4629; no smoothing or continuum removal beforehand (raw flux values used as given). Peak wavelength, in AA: 4623.33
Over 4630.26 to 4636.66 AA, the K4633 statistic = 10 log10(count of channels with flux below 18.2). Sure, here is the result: 3.01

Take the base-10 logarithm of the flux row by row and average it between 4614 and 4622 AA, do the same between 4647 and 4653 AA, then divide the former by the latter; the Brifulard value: 0.99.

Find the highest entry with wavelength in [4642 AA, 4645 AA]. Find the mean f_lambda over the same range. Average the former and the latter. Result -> 17.6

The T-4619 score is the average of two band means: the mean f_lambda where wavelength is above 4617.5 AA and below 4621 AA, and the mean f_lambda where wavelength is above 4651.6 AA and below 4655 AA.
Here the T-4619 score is 17.4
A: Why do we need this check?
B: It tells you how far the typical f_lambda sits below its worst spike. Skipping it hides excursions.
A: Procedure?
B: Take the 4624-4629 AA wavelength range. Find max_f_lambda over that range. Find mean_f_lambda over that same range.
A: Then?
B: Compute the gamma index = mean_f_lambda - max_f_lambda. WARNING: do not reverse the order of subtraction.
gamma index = -2.6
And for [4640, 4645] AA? -1.3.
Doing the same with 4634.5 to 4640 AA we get -1.8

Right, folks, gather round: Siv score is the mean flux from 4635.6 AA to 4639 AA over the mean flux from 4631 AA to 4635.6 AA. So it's 0.87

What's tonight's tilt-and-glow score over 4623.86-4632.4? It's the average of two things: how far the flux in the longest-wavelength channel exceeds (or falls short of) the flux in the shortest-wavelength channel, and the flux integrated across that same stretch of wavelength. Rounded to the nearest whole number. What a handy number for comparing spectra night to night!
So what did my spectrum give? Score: 71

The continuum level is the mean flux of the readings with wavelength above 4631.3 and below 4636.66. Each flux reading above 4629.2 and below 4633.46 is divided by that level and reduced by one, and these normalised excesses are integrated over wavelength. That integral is -0.19 AA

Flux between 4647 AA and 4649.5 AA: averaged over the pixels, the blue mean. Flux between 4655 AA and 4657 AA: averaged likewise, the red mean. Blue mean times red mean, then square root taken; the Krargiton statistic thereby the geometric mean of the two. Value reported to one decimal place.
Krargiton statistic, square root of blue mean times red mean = 18.1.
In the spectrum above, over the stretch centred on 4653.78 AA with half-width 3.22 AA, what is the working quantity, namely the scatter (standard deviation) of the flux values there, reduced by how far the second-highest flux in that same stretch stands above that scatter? -16.7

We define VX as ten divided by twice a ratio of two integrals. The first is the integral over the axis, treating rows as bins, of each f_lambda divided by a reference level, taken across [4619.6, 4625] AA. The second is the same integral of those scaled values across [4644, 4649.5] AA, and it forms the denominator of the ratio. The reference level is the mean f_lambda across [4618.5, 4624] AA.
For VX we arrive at 5.1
